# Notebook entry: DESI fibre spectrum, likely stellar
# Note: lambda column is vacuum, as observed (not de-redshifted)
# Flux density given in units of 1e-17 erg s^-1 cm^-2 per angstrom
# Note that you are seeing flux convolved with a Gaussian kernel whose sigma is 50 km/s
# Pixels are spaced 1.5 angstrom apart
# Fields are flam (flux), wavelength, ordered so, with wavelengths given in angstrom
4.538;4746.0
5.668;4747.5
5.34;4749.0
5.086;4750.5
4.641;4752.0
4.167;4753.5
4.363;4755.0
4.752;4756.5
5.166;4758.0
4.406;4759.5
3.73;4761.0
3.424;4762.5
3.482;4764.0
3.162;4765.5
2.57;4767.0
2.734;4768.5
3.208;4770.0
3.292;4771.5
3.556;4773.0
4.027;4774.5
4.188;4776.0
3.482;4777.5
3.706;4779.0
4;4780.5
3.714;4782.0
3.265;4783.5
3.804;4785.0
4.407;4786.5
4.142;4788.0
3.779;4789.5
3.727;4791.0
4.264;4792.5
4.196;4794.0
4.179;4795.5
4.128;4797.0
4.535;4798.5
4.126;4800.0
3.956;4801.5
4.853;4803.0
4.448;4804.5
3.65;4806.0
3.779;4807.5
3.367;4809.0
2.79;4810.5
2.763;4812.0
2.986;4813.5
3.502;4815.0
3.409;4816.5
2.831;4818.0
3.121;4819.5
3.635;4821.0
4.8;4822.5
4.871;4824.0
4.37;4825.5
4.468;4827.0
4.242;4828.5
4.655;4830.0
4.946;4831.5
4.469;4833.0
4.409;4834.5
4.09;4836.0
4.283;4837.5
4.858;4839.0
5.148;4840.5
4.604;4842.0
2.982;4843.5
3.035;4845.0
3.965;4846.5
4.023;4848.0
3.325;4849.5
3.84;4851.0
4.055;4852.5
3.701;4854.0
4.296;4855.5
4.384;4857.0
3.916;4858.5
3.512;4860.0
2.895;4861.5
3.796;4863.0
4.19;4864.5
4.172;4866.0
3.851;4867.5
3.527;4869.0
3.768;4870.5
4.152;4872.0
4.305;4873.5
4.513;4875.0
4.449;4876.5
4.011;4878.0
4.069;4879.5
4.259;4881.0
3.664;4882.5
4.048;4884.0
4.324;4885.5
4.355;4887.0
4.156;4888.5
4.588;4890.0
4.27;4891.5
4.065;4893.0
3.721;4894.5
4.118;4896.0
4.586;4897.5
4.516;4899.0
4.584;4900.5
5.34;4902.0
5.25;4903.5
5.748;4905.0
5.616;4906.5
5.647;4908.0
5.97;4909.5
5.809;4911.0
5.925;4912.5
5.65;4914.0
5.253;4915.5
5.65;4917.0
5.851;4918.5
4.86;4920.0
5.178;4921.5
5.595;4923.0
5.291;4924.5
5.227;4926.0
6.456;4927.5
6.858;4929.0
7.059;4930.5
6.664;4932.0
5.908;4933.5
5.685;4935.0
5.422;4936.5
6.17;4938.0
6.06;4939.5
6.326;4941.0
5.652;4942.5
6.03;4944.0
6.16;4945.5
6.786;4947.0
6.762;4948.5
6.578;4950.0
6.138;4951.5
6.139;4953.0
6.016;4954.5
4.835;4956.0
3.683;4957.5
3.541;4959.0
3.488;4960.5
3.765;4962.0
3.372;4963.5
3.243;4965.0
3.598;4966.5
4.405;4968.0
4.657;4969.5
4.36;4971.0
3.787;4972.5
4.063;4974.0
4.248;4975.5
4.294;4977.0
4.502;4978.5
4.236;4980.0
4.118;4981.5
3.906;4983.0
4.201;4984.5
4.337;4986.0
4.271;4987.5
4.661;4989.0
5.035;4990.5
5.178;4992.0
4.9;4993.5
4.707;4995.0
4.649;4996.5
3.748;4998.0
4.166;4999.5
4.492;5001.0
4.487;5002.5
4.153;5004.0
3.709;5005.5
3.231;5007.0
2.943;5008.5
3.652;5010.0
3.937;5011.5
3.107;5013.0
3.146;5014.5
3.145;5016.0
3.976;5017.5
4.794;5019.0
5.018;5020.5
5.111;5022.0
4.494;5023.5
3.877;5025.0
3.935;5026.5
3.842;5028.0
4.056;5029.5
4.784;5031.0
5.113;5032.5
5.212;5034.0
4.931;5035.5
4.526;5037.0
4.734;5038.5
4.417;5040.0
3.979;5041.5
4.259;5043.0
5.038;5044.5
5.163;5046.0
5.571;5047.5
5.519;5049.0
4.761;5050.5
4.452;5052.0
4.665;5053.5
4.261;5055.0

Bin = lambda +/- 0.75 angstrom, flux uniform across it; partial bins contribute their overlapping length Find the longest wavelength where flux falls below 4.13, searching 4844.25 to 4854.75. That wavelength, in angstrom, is 4854.0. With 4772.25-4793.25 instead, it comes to 4791.0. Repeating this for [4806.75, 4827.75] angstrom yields 4821.0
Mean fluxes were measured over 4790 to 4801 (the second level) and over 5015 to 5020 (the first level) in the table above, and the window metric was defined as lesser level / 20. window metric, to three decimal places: 0.199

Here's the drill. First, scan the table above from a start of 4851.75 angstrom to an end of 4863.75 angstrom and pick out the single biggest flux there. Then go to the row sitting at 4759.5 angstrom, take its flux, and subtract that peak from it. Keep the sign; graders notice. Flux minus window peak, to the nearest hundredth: 0.02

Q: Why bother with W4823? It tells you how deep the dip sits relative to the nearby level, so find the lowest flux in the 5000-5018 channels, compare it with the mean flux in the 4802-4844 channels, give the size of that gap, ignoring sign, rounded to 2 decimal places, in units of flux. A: 1.07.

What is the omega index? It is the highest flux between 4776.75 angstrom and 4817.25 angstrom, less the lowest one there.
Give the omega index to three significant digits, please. 2.09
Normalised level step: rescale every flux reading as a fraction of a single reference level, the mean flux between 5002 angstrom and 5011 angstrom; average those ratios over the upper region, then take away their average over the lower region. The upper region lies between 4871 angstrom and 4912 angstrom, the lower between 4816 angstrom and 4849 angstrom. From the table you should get 0.12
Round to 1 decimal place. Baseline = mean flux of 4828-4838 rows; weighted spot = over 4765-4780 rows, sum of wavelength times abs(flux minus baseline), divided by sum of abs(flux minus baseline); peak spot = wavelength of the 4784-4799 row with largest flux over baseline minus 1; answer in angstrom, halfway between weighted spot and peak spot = 4784.6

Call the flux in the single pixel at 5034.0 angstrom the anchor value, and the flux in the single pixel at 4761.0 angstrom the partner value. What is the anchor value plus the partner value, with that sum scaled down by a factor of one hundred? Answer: 0.089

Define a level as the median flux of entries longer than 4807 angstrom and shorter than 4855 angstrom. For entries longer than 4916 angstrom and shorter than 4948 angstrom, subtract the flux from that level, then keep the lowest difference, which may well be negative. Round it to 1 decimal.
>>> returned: -3.1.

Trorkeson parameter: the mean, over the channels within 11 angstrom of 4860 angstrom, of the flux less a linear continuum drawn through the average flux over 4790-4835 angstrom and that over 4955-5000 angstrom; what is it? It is -0.2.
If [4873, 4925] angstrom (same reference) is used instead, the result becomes 0.7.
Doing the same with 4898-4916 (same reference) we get 1.3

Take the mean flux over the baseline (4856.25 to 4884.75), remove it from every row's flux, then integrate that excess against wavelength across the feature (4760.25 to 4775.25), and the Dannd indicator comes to -10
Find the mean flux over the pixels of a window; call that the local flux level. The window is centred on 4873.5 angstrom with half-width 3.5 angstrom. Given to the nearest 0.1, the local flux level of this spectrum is 4.2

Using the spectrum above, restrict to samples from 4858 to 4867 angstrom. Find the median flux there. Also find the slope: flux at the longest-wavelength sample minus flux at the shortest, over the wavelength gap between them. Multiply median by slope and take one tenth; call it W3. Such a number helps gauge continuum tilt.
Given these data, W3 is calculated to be 0.013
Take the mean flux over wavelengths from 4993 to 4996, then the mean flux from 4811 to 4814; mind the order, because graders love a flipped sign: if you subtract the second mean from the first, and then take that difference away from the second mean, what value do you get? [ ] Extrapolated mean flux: 0.9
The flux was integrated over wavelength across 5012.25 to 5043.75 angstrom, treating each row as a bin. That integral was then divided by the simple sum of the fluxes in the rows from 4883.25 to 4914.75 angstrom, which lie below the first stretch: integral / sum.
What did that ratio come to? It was 1.33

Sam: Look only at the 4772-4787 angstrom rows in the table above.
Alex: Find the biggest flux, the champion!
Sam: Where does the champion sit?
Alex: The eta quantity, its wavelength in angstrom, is 4786.5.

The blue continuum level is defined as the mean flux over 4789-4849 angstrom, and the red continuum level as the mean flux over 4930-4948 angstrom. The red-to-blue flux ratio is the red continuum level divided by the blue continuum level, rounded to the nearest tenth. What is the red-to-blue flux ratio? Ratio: 1.5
